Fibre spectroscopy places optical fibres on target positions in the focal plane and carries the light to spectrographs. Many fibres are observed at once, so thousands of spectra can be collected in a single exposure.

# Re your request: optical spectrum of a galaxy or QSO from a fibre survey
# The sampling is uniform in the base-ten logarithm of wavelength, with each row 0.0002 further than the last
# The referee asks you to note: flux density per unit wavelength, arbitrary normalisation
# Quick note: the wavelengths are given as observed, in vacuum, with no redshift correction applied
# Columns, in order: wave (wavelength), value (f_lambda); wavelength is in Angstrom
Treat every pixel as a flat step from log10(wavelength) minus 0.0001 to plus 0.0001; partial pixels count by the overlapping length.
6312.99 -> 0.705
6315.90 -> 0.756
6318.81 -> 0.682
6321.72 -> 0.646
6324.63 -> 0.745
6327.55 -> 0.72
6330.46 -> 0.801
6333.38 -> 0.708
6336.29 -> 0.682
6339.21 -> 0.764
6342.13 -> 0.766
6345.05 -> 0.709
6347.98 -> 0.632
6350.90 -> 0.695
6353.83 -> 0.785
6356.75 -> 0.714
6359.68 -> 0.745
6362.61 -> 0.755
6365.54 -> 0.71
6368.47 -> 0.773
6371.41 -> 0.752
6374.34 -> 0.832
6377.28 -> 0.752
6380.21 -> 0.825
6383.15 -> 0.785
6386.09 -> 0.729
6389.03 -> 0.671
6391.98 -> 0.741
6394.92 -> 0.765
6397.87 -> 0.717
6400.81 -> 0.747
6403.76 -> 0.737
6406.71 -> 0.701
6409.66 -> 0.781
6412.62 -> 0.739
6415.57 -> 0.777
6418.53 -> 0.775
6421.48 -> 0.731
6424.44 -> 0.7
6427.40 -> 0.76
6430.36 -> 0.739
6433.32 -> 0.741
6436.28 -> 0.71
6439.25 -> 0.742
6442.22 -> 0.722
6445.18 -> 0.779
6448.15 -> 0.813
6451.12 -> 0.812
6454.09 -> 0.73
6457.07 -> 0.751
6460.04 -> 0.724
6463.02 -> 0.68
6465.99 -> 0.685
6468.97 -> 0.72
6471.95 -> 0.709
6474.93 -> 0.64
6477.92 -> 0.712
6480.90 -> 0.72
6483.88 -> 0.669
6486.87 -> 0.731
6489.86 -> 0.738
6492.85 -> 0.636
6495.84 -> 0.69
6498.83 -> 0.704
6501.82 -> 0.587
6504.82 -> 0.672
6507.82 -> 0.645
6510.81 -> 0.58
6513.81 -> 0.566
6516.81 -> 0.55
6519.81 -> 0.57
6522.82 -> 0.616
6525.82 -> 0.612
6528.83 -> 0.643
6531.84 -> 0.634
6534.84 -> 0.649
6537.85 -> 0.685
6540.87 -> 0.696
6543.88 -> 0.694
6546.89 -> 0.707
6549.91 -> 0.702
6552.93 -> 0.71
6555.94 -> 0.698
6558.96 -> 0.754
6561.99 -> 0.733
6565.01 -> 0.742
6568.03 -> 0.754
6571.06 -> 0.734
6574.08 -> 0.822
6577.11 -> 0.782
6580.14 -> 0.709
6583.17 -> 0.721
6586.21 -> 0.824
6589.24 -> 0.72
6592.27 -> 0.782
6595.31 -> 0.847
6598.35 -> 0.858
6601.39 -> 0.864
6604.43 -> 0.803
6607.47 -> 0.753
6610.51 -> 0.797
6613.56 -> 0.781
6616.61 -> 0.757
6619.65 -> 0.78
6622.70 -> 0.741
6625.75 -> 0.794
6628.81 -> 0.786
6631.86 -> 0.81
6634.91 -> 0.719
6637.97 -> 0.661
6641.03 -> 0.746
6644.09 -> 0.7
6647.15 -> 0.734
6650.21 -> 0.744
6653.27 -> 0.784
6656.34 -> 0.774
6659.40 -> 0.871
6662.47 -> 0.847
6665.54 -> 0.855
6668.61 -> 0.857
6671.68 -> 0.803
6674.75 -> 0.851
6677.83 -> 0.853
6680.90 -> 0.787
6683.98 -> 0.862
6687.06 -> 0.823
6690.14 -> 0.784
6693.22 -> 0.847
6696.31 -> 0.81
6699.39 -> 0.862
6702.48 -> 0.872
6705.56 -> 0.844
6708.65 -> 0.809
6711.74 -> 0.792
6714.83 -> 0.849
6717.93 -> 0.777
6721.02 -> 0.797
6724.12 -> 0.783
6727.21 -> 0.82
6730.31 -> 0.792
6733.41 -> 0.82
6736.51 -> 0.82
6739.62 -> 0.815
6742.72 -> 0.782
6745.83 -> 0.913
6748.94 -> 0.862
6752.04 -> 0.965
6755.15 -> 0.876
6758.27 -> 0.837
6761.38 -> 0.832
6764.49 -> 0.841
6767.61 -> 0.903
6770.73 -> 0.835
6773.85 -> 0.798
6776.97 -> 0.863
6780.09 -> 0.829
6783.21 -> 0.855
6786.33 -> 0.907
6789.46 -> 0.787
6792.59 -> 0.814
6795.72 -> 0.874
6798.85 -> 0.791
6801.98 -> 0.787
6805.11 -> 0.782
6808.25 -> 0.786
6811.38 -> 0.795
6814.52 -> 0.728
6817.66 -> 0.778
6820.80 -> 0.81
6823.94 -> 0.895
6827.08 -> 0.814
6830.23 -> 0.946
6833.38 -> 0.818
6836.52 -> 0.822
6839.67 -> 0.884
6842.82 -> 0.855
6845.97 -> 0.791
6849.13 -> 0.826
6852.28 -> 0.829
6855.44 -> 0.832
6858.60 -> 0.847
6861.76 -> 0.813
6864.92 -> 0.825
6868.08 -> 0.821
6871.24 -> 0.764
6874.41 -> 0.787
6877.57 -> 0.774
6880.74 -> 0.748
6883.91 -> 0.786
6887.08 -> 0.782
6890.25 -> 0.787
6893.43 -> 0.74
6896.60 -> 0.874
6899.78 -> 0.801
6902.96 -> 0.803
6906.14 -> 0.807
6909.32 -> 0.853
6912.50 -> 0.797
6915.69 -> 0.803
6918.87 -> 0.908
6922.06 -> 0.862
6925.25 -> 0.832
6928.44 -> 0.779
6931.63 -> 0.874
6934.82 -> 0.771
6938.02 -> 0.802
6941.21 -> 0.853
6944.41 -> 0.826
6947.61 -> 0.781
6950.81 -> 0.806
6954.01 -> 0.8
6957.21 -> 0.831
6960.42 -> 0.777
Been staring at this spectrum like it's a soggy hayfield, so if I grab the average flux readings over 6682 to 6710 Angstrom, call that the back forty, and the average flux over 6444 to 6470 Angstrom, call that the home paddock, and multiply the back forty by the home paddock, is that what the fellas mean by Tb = 0.62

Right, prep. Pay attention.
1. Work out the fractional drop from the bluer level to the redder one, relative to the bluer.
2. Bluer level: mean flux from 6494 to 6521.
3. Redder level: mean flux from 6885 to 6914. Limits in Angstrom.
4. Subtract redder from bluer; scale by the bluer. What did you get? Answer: -0.30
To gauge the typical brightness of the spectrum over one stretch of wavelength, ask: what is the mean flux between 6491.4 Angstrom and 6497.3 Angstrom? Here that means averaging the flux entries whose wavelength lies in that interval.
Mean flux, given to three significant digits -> 0.663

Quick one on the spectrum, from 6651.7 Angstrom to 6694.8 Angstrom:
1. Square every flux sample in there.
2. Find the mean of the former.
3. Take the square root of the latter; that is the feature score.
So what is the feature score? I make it 0.829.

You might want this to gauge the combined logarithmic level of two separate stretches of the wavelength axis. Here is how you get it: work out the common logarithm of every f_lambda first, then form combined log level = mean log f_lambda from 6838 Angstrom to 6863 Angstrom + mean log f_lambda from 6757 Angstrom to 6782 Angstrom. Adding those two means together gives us -0.15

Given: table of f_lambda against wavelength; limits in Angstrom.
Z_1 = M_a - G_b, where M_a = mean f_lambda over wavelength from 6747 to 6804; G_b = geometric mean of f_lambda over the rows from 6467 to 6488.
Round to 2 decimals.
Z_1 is 0.15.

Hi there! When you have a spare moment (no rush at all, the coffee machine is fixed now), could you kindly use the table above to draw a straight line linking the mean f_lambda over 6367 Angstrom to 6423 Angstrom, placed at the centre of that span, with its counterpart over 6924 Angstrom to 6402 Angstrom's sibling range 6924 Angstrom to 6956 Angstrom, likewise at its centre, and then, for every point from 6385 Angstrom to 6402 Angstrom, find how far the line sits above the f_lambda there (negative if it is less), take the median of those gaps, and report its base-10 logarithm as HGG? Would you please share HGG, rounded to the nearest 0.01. -1.73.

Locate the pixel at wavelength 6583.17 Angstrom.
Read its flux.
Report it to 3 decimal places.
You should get 0.721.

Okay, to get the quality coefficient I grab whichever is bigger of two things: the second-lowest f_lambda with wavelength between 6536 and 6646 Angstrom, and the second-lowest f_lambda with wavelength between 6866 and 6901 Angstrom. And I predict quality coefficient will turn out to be 0.748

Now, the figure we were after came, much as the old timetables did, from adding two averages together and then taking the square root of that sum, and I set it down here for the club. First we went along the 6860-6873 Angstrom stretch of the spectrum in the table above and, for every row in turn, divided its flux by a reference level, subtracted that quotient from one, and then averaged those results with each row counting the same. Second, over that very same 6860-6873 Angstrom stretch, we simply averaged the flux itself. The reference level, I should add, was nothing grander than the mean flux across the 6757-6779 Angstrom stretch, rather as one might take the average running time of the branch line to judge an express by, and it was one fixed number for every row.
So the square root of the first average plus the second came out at 0.923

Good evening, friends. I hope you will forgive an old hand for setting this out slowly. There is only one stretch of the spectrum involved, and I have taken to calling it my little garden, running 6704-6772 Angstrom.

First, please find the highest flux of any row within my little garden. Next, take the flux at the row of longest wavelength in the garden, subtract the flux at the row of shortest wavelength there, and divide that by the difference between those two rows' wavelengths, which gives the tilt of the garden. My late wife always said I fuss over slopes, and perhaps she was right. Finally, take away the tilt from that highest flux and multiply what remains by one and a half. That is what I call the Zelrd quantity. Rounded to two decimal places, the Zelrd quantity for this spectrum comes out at 1.45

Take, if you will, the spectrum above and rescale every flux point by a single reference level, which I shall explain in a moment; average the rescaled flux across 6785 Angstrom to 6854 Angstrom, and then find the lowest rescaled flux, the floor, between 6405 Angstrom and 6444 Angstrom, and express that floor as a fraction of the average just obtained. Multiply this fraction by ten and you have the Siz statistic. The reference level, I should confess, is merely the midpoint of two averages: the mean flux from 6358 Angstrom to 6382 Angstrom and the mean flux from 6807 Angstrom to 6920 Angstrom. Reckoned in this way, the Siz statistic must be 8.5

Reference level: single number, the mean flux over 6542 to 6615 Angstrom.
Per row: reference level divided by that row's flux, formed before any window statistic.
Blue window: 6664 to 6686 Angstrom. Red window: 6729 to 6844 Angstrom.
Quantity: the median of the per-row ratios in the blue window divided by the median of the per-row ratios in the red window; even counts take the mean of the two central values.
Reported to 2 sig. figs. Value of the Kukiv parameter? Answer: 0.96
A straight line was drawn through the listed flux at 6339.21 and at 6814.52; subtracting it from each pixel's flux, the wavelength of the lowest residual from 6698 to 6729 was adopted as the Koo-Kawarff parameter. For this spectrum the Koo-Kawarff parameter 6717.93 Angstrom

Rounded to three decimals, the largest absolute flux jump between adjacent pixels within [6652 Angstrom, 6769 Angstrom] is 0.131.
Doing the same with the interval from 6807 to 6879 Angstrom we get 0.132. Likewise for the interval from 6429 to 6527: 0.117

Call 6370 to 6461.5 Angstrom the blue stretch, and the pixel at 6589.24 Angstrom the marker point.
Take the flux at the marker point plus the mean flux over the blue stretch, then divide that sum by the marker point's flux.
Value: 2.04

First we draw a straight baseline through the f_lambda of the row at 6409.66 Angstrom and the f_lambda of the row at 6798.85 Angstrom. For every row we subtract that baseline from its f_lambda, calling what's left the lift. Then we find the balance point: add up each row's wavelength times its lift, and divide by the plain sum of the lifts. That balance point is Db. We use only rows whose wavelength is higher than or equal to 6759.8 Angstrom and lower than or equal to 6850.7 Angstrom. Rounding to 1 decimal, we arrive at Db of 6802.4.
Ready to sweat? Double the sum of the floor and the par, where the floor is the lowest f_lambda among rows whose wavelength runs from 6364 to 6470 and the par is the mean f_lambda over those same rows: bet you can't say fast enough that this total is 2.83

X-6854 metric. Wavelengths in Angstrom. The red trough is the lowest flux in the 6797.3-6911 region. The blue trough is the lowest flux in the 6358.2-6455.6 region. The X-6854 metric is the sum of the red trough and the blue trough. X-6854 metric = 1.40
